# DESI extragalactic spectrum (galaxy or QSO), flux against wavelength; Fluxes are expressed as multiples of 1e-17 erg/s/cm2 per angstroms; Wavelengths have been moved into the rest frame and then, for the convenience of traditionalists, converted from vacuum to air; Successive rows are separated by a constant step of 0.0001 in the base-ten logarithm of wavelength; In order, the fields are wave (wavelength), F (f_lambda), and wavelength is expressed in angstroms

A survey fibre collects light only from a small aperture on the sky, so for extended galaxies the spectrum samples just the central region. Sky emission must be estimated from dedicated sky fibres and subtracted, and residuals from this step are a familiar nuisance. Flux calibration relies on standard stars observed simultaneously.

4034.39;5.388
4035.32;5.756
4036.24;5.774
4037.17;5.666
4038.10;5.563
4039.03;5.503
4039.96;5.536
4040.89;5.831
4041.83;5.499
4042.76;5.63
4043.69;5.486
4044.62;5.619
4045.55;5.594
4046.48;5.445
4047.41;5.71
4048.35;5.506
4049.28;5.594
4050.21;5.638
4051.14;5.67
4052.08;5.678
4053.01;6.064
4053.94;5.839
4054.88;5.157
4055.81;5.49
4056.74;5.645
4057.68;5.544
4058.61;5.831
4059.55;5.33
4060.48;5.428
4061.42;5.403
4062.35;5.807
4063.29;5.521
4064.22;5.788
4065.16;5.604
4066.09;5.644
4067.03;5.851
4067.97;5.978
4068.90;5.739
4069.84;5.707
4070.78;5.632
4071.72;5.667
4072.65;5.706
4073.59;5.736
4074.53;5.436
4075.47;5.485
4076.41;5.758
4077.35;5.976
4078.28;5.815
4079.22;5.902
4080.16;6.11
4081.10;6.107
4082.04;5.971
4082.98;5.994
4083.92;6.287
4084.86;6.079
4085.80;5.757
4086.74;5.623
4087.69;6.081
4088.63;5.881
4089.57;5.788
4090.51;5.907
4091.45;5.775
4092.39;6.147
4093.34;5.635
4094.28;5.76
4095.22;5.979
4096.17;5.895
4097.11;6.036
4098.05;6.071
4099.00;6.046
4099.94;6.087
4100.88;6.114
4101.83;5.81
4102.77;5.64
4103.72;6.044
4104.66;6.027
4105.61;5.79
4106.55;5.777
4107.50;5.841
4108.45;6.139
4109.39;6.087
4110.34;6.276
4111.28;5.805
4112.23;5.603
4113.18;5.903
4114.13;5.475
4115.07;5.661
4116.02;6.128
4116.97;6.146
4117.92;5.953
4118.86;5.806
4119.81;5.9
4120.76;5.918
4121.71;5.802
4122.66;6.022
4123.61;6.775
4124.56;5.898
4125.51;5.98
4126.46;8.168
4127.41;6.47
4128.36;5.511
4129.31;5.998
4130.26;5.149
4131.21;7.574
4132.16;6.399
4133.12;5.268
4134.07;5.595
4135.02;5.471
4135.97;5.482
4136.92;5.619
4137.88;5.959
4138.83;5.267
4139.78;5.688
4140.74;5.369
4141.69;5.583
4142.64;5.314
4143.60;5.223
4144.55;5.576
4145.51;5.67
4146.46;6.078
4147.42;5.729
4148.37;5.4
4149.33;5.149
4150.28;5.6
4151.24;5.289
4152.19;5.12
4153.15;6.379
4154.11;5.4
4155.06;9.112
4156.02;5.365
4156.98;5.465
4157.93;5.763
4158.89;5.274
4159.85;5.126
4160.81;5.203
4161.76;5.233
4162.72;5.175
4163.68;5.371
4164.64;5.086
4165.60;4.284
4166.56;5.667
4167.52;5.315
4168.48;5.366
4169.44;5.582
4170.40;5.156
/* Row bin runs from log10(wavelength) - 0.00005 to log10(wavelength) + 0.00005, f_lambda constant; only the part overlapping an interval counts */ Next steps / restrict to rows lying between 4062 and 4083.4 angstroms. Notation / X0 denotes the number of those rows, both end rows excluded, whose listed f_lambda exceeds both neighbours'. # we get 5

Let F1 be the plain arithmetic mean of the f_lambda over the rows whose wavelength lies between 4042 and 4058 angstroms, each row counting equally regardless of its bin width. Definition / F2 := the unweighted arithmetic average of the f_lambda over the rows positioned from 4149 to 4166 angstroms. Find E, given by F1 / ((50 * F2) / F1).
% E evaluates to 0.114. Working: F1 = 5.61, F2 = 5.52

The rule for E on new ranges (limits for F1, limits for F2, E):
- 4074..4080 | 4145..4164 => 0.116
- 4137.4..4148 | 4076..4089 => 0.105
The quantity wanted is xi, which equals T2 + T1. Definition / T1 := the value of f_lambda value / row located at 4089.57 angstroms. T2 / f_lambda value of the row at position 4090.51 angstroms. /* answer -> 11.7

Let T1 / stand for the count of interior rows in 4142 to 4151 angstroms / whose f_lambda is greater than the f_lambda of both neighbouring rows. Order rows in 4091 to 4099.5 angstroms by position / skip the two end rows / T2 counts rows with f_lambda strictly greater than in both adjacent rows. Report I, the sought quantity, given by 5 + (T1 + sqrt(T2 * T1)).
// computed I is 7.7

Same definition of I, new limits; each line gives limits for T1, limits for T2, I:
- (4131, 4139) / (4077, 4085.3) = 9.0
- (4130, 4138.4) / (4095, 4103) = 9.0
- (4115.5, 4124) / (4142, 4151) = 8.4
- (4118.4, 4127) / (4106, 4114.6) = 9.4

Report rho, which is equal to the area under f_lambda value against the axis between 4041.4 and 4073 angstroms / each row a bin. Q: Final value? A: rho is 178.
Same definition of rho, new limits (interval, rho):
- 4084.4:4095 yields 62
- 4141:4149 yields 44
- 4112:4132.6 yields 126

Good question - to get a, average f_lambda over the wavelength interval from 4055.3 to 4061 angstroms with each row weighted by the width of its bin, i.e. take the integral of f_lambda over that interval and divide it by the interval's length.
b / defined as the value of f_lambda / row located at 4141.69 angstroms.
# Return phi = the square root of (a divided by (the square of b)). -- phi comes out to 0.42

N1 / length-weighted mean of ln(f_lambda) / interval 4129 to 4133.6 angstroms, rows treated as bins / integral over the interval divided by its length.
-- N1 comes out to 1.79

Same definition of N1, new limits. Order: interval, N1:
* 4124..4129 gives 1.85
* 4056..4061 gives 1.71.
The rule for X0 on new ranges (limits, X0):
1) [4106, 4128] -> 7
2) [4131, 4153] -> 6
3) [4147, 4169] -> 7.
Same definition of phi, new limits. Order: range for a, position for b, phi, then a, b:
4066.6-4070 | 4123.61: 0.36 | 5.8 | 6.775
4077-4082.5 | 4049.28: 0.44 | 6.0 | 5.594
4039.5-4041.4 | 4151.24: 0.45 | 5.7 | 5.289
